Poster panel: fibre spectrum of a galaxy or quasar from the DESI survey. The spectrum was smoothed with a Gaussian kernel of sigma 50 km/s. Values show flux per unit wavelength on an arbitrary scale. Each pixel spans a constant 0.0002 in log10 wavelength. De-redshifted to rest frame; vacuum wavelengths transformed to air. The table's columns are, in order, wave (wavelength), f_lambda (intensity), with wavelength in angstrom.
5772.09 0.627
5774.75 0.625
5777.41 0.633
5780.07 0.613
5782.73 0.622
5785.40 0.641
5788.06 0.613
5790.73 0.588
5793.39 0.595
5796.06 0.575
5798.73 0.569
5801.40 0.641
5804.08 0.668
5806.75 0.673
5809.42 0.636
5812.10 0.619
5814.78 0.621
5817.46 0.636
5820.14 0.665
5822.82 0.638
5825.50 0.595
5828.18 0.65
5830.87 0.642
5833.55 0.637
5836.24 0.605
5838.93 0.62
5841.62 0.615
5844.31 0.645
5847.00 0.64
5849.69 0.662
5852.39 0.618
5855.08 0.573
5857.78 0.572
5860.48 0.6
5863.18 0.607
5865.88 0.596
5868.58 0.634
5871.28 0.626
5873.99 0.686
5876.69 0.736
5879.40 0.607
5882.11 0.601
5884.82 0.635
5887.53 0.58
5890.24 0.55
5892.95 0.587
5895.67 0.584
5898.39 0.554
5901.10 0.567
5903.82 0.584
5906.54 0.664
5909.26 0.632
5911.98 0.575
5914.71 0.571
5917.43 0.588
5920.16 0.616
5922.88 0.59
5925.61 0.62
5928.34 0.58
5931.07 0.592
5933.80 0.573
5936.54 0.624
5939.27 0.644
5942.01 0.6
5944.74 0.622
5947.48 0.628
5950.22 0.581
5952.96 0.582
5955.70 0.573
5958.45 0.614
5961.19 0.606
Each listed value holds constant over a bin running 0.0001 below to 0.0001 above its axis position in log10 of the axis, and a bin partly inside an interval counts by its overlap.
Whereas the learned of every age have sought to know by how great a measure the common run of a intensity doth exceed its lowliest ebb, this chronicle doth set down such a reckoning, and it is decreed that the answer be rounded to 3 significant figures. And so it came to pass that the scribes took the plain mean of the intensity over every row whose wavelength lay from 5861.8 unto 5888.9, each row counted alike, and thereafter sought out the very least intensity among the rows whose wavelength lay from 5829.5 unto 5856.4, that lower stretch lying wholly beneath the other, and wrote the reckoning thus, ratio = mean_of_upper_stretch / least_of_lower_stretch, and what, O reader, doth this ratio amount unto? 1.10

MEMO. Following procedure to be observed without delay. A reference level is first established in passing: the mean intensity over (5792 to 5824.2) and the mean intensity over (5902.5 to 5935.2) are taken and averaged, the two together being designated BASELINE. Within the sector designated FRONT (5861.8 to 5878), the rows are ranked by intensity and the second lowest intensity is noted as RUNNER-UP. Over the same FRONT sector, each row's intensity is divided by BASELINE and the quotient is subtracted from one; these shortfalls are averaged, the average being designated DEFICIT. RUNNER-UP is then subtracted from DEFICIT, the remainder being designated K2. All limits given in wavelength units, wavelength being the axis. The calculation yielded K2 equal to -0.66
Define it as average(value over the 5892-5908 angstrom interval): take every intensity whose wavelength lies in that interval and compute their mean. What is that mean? 0.590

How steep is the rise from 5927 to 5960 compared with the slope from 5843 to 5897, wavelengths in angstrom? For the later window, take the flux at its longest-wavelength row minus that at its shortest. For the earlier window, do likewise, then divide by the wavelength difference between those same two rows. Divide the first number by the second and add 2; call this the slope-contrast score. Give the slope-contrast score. -27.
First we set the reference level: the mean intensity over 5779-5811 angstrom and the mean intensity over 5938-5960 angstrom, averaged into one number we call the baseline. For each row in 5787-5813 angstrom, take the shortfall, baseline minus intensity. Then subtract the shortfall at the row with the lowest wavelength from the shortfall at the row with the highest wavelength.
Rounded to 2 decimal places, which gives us -0.01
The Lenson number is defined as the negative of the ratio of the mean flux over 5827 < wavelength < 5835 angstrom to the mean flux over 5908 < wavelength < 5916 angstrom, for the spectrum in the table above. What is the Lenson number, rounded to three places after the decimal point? -1.085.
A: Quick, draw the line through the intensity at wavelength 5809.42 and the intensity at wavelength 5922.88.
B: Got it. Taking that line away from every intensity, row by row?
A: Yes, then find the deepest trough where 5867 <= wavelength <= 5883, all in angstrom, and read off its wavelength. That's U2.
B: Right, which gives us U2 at 5882.11 angstrom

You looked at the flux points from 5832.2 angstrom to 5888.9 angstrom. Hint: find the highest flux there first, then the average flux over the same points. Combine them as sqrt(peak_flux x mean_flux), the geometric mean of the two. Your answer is 0.68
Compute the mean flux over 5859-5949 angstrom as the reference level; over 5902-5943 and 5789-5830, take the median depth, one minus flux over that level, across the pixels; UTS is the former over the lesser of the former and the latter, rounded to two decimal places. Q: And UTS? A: -0.55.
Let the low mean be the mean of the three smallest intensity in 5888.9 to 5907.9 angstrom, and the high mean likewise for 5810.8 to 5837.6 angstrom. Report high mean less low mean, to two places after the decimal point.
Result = 0.05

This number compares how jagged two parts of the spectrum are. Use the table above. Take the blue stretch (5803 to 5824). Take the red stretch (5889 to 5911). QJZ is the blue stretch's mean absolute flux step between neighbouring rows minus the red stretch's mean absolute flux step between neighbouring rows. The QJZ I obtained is -0.011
